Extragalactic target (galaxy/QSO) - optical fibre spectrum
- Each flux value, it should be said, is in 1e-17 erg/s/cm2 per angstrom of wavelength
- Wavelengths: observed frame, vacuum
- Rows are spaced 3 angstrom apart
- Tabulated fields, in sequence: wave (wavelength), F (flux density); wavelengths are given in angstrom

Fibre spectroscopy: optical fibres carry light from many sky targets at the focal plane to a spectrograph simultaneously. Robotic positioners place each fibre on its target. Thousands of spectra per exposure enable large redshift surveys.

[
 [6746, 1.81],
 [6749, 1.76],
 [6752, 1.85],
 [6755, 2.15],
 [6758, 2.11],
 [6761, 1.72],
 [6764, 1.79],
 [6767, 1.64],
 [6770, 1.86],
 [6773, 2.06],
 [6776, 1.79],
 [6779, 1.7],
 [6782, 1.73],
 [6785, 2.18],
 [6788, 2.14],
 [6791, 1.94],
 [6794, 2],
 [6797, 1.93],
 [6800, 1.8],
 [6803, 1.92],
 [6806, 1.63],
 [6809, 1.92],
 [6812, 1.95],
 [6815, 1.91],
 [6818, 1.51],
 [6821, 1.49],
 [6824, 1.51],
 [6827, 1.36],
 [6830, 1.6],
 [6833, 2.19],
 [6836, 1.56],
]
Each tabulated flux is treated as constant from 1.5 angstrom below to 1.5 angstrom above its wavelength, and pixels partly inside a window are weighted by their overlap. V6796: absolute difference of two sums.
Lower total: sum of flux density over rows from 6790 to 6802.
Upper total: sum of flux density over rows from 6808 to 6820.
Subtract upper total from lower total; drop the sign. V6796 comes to 0.4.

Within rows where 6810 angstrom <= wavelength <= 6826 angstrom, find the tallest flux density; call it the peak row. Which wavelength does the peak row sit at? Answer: 6812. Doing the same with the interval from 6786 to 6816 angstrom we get 6788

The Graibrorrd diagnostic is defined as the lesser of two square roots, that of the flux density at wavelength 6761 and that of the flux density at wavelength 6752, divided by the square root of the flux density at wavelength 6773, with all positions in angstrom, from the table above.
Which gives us 0.914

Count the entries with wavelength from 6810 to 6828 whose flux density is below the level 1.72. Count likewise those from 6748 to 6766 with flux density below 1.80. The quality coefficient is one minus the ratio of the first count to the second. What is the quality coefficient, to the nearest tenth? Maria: -0.3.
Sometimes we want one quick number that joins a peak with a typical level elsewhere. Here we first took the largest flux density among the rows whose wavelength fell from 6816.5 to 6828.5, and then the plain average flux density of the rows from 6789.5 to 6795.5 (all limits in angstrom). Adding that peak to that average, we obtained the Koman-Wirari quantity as 3.48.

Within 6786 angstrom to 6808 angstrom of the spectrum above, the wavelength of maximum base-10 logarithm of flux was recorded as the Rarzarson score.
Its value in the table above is 6788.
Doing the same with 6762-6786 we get 6785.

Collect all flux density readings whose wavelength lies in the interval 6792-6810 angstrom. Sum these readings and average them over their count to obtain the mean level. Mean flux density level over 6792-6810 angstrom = 1.87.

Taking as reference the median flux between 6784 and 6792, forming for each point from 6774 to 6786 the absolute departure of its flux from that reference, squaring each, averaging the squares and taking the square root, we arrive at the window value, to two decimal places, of 0.35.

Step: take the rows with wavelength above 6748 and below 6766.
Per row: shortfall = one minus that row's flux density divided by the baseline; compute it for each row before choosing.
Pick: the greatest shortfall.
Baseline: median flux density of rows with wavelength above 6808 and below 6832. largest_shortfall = -0.11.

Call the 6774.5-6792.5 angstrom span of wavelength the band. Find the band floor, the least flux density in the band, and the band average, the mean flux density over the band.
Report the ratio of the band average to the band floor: 1.13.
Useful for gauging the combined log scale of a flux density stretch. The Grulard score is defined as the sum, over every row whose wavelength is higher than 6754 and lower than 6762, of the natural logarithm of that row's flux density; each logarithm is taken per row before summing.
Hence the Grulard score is 2.05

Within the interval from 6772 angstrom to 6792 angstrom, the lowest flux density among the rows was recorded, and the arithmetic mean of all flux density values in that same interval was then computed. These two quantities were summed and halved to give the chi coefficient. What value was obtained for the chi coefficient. 1.82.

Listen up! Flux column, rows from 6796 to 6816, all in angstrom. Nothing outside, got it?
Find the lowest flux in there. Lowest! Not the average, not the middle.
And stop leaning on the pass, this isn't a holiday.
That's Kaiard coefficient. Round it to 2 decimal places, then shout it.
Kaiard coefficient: 1.63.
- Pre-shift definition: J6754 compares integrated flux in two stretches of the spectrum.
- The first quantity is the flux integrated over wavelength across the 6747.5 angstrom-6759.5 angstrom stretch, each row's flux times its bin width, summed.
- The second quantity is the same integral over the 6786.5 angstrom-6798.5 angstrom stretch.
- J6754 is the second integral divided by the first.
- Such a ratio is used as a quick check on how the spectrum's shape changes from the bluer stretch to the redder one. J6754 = 1.02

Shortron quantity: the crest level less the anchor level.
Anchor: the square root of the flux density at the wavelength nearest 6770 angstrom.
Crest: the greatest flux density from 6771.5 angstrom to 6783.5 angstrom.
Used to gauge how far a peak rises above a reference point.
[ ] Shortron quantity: 0.70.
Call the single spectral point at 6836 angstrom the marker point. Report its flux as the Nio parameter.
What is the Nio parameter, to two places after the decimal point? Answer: 1.56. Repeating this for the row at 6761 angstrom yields 1.72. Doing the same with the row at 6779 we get 1.70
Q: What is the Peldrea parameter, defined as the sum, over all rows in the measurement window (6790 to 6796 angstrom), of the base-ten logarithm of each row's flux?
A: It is 0.6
